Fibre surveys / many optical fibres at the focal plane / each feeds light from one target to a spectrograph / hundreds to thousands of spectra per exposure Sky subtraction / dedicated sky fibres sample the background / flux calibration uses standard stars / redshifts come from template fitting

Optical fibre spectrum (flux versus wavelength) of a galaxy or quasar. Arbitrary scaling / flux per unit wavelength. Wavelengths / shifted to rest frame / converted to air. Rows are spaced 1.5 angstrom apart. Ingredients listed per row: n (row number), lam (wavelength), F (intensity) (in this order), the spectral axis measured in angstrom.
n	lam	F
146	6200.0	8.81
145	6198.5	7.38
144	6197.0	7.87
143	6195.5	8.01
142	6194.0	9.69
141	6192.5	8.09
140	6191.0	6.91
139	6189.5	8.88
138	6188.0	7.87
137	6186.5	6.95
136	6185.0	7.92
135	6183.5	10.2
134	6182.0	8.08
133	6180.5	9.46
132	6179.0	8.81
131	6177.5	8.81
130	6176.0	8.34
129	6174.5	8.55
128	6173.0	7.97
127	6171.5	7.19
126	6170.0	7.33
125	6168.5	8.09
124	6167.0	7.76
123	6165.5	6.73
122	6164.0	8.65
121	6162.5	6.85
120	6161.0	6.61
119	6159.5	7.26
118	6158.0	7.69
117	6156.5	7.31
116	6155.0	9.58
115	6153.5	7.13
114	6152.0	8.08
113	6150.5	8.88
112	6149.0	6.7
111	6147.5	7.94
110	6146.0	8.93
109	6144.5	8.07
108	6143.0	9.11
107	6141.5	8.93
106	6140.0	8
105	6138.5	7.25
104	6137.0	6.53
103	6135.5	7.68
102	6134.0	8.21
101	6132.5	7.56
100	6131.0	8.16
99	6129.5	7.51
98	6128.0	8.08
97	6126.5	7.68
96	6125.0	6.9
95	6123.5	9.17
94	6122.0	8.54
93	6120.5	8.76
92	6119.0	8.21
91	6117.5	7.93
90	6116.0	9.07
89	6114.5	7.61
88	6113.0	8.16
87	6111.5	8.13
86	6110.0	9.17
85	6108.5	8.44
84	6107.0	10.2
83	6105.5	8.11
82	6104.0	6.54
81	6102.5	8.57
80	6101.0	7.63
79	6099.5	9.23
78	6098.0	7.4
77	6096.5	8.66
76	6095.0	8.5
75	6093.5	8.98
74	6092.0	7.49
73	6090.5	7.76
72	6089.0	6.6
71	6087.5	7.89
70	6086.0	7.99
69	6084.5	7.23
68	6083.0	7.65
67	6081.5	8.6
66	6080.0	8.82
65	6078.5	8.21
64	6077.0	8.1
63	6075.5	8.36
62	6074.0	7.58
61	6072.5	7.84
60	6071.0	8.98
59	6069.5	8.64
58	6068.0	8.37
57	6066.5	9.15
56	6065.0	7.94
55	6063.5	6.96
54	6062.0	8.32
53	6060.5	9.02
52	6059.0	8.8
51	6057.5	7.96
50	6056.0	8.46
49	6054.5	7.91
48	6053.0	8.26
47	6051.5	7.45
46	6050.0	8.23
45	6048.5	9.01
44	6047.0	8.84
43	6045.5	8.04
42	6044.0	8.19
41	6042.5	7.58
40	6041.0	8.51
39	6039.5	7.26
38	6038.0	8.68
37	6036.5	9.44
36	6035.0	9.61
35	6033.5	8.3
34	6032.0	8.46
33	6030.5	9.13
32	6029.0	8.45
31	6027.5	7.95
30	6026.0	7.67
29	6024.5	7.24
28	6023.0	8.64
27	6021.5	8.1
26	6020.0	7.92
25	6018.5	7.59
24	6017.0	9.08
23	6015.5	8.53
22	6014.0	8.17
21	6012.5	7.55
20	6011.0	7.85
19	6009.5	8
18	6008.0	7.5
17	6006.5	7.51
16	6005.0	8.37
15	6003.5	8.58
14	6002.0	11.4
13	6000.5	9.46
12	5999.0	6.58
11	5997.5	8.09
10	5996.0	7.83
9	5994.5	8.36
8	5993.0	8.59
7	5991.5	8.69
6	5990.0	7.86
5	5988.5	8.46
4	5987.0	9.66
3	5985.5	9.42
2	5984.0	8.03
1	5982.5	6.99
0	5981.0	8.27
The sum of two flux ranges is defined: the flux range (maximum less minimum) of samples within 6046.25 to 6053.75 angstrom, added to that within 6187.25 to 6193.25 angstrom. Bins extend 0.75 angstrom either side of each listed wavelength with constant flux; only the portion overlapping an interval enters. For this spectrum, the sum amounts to 3.5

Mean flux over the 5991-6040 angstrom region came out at 8.32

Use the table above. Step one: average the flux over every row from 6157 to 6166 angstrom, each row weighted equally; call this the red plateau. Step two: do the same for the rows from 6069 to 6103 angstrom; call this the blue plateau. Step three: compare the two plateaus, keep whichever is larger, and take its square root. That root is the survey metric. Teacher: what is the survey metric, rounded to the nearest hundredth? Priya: 2.85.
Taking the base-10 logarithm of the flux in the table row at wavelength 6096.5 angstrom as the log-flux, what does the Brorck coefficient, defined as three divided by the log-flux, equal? 3.20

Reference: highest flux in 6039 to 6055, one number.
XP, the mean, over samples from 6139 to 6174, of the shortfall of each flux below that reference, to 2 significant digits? 1.1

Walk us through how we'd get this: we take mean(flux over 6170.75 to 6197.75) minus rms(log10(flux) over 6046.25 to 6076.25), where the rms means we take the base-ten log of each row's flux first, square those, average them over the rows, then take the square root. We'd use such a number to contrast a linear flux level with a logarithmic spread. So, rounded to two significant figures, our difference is 7.4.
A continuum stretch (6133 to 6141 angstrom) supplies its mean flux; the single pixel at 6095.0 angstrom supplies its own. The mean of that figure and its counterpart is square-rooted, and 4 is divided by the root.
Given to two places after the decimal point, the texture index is 1.41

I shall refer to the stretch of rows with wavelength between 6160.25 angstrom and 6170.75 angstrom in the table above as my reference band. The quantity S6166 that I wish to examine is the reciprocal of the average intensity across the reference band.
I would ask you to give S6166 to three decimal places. 0.135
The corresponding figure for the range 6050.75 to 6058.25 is 0.125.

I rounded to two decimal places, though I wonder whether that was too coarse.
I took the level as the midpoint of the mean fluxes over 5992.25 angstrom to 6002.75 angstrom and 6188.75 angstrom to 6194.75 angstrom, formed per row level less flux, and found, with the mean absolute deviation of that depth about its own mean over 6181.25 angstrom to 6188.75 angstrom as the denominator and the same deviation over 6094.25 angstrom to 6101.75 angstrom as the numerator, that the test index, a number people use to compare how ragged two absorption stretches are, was 0.77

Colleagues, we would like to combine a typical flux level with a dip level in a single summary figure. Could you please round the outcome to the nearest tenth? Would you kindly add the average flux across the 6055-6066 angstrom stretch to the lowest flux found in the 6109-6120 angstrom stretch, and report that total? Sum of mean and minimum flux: 15.8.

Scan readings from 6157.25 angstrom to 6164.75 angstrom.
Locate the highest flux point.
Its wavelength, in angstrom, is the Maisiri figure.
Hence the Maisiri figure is 6164.0 angstrom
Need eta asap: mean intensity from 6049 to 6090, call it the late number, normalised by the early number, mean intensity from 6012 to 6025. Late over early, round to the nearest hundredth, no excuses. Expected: 1.00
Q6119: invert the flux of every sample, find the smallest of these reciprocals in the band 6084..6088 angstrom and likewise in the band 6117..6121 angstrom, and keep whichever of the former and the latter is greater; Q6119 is 0.125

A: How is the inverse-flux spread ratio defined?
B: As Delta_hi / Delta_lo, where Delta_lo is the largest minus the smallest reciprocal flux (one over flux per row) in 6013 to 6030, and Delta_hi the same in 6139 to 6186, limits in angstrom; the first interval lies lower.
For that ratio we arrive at 1.9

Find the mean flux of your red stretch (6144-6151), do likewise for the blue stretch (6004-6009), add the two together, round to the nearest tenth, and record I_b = 15.9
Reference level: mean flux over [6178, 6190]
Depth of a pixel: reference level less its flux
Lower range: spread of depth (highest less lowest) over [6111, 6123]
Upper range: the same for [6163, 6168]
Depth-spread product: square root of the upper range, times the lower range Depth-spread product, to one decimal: 2.0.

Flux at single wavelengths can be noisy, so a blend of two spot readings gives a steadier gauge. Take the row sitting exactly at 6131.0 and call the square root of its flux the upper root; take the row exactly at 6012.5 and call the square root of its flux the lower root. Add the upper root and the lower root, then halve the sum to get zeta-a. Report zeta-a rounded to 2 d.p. 2.80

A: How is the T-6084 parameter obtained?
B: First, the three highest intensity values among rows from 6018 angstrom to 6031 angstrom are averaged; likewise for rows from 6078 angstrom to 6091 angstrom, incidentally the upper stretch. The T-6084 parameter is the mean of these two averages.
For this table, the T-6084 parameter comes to 8.64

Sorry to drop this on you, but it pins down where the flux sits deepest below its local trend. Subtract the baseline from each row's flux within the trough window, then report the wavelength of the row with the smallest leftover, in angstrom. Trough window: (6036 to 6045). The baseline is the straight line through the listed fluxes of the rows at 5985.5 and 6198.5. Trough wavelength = 6039.5 angstrom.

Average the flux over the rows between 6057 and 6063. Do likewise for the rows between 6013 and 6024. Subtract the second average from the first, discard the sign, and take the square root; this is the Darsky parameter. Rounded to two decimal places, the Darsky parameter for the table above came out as 0.48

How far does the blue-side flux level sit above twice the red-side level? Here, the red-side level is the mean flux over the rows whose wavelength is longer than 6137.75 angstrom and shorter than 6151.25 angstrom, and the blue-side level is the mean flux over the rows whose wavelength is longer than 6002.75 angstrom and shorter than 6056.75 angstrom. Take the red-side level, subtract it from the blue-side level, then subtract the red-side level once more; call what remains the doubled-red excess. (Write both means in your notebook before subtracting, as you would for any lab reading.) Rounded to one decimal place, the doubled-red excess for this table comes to -8.2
